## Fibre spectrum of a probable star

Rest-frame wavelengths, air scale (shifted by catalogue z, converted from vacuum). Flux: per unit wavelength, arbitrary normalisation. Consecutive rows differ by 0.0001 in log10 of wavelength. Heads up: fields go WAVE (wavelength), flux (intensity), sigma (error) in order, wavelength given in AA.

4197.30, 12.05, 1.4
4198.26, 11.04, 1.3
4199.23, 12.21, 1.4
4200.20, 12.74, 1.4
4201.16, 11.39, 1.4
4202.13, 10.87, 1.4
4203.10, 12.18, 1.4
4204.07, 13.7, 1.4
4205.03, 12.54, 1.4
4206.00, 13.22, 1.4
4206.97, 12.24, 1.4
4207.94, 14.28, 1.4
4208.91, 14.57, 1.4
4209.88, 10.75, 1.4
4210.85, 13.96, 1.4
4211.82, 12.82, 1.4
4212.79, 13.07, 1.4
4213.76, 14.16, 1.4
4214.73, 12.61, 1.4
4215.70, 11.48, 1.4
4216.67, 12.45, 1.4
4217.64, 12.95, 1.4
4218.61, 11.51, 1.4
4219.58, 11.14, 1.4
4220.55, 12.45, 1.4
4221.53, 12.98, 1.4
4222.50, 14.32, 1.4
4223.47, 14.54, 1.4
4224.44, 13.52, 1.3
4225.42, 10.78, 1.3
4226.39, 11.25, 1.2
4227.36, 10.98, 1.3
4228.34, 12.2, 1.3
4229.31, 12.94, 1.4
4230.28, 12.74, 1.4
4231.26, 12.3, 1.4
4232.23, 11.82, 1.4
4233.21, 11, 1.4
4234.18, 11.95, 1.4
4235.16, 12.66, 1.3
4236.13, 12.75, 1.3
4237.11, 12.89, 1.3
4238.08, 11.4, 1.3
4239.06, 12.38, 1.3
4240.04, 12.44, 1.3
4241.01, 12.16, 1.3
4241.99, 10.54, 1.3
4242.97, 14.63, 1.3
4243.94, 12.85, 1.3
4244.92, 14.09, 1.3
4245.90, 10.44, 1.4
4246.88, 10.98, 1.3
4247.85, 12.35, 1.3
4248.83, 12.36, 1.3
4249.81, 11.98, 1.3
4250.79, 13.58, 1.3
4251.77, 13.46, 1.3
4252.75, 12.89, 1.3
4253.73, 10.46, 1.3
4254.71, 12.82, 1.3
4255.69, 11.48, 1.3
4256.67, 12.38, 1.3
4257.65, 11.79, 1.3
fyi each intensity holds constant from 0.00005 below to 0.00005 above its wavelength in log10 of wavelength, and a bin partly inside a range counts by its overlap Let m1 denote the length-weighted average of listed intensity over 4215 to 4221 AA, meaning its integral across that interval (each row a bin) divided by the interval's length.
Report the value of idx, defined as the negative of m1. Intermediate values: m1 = 12.03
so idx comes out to -12.0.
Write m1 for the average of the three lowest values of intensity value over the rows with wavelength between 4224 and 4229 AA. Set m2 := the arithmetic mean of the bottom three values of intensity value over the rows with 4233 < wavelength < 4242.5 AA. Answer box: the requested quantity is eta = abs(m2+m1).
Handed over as 22.0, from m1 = 11.0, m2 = 11.0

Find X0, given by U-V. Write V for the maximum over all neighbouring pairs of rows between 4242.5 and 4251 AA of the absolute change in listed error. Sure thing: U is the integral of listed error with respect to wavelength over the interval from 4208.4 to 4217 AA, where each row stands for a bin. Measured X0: 11.9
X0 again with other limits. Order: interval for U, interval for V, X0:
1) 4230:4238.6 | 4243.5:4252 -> 11.5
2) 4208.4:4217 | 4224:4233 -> 11.9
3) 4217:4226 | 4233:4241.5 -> 12.3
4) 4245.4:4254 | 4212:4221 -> 11.3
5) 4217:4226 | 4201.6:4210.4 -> 12.4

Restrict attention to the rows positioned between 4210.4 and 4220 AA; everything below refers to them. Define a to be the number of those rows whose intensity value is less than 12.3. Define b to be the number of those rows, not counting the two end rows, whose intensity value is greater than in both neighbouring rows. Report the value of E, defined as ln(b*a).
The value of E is 1.79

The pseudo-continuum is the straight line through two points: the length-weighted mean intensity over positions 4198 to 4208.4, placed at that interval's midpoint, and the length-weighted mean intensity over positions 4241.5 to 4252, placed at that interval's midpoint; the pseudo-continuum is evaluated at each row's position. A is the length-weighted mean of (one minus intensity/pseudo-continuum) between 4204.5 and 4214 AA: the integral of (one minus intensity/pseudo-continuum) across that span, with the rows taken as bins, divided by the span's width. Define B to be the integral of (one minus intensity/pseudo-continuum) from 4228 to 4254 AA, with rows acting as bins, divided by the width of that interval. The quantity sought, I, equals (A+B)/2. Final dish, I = -0.024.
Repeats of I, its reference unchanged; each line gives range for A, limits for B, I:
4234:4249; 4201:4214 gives -0.012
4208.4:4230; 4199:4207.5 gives -0.005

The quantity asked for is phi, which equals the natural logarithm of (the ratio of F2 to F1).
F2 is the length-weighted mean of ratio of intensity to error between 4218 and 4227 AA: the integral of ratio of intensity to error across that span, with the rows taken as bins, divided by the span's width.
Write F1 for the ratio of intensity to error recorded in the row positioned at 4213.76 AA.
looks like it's -0.09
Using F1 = 10.11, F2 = 9.22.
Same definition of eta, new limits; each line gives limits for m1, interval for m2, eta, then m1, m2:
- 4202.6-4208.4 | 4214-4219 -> 24.1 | 12.3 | 11.8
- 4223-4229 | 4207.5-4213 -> 23.2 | 11.0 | 12.2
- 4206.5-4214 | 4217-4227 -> 23.0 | 11.9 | 11.1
